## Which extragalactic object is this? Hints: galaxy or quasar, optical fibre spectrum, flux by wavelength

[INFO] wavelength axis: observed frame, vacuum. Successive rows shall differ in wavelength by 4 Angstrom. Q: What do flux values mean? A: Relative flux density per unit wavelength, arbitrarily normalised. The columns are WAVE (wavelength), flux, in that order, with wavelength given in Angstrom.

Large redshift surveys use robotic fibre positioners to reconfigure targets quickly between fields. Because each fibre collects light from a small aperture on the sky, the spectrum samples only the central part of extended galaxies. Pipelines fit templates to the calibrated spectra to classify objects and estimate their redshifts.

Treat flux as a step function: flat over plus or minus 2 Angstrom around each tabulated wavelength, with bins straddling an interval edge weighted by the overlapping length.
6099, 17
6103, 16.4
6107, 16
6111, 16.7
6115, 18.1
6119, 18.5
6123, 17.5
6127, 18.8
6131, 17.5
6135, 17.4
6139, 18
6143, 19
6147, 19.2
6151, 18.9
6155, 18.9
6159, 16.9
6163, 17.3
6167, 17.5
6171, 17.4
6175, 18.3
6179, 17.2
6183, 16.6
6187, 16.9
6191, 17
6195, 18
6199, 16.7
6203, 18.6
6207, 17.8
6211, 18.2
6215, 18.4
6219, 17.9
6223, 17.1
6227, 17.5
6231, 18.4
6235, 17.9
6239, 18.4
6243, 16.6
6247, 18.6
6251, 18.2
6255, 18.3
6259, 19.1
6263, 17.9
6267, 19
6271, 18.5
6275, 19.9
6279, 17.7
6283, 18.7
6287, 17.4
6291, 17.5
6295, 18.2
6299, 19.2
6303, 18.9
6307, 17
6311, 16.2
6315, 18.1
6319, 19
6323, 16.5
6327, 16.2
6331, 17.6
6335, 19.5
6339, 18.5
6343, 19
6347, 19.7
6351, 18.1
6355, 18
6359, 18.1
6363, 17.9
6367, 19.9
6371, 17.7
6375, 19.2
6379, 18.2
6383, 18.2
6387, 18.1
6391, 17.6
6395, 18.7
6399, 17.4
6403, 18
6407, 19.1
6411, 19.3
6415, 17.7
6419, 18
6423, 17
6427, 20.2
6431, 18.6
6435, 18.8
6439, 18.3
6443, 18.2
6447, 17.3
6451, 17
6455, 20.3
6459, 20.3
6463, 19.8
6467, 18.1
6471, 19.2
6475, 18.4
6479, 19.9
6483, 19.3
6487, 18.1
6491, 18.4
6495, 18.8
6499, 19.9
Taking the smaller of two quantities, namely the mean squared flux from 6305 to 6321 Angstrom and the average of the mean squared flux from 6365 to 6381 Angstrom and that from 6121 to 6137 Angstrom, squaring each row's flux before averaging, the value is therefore 310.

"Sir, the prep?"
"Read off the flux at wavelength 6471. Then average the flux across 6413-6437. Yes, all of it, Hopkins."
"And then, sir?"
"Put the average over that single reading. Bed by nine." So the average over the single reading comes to 0.96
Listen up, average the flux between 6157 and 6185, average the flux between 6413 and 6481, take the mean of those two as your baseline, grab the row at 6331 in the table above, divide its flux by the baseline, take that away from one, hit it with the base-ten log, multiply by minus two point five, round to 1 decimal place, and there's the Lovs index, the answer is 4.2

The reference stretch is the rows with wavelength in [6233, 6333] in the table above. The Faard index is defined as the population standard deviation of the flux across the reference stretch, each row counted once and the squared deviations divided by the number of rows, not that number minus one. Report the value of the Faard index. 0.961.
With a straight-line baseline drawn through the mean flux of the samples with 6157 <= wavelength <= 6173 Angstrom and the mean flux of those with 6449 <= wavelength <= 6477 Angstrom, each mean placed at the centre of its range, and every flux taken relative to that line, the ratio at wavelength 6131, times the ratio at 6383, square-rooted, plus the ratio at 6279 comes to 1.99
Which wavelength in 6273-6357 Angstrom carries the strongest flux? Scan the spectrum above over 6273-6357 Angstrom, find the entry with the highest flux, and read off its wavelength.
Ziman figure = 6275 Angstrom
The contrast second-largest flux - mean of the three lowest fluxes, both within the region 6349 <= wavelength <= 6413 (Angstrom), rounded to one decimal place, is 1.7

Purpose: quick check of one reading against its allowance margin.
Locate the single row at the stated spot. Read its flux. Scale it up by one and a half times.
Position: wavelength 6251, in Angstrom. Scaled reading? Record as 27.3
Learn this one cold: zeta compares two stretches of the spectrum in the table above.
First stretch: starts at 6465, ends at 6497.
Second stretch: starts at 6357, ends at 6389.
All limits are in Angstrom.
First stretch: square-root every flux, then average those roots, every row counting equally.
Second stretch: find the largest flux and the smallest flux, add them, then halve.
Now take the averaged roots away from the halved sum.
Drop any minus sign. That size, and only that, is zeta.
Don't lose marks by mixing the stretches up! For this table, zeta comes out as 14.5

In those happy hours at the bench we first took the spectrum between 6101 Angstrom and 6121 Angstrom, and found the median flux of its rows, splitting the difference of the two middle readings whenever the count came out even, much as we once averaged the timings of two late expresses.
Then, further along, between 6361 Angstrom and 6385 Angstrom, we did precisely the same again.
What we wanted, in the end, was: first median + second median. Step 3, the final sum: 34.9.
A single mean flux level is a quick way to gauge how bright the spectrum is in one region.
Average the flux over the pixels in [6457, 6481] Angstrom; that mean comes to 19.3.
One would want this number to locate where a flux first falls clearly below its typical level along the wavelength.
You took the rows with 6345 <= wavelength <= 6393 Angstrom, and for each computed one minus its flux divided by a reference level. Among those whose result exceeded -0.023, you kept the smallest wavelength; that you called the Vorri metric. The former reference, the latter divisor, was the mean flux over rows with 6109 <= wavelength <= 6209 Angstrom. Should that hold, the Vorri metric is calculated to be 6351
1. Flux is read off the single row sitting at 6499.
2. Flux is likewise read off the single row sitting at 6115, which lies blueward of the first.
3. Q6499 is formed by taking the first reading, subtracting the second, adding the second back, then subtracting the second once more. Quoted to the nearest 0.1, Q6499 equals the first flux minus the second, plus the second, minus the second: 1.8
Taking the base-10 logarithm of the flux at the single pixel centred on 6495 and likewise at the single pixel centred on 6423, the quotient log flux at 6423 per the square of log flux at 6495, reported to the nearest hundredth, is 0.76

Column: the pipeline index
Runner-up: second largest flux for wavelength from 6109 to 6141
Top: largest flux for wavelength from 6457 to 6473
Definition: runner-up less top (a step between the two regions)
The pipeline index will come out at -1.8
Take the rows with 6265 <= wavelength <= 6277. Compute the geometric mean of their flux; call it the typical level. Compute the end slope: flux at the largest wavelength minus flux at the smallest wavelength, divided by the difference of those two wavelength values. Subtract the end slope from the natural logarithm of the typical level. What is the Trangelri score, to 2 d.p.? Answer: 2.84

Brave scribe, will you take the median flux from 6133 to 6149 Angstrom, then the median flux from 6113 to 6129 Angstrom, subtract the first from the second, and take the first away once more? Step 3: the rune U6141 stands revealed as -18.7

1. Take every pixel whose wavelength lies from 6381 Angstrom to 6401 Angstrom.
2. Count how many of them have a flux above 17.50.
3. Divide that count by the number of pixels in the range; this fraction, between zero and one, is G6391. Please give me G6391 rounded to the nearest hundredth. 0.80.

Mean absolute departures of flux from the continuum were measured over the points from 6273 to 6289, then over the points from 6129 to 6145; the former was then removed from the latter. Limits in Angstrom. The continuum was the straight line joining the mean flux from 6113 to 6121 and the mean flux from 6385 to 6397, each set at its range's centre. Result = -0.20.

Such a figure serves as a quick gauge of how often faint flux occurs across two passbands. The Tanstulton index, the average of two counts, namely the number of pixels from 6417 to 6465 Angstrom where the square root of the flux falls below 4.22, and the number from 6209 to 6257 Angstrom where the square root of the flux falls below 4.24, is 4.00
